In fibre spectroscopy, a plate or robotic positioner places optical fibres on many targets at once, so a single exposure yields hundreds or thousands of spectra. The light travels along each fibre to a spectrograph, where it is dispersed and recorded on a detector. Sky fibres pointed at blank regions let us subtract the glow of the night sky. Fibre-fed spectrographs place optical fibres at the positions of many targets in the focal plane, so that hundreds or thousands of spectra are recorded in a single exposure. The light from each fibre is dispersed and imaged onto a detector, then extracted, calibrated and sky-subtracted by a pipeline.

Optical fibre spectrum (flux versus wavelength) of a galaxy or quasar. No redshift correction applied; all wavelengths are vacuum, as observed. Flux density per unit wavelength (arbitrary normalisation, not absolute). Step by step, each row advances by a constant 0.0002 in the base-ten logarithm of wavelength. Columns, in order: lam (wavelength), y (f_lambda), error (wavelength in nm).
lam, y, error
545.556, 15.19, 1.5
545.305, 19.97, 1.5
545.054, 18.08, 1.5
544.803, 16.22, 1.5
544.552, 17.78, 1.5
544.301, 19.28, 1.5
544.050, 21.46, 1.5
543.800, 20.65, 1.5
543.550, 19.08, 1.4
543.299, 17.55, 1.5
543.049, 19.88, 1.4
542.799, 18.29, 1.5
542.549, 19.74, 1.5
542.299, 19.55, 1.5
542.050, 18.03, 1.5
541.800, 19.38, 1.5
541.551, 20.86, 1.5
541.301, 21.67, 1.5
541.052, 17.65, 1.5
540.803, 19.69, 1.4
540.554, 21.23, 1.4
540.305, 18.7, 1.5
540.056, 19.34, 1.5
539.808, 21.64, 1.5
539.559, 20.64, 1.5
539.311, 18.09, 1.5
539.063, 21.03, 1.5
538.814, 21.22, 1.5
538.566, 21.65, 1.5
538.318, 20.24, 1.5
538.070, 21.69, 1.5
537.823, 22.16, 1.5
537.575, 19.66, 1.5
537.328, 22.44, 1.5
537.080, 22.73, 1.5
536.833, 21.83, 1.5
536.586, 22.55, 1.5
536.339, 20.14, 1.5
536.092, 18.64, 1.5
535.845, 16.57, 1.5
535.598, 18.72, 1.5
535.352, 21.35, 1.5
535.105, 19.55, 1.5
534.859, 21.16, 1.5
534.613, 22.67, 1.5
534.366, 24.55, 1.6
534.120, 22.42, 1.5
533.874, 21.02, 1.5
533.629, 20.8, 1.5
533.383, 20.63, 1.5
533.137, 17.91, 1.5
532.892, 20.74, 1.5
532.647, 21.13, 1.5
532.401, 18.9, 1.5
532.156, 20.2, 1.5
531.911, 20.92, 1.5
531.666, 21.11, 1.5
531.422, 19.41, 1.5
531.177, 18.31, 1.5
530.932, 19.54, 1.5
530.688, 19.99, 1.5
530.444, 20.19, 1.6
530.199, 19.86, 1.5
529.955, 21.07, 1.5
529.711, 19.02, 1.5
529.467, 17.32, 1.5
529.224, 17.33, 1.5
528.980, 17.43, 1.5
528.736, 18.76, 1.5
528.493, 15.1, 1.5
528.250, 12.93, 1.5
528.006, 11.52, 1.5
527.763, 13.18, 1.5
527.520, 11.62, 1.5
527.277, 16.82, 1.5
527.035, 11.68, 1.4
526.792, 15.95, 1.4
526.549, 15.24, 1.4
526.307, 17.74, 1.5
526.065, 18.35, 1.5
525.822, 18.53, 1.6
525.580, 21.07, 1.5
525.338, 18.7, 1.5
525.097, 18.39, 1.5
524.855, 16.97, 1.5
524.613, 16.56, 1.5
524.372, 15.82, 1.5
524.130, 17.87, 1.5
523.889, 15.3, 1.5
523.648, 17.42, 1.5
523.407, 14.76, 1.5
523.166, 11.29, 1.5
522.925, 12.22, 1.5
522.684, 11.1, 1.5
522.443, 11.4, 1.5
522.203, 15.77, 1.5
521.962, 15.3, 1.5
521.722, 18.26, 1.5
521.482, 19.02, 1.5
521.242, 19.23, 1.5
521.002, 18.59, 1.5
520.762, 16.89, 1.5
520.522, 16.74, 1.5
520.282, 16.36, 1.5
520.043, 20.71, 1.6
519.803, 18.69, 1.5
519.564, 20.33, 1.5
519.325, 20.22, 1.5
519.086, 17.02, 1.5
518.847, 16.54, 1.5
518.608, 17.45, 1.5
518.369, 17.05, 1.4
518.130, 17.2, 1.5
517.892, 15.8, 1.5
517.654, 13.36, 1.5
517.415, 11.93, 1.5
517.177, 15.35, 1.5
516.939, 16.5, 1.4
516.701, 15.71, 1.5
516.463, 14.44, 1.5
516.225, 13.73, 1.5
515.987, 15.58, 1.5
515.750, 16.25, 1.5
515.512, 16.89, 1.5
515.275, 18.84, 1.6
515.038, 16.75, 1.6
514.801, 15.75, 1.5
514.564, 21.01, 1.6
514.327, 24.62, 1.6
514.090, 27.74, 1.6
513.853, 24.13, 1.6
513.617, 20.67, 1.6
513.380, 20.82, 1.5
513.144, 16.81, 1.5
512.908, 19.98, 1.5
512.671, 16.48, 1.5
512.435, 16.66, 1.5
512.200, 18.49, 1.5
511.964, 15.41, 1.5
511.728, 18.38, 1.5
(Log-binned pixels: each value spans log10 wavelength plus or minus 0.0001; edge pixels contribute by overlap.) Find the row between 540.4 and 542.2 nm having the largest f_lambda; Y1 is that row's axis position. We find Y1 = 541.301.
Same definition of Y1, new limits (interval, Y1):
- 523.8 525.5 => 525.338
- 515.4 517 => 515.512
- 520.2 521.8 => 521.242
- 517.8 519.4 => 519.325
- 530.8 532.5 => 531.666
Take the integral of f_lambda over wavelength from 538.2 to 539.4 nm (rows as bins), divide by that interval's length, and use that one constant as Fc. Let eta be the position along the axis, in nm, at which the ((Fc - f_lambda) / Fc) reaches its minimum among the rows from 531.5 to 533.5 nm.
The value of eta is 532.647 nm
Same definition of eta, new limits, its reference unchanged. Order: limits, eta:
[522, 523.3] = 522.203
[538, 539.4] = 538.070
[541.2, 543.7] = 541.301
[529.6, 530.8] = 529.955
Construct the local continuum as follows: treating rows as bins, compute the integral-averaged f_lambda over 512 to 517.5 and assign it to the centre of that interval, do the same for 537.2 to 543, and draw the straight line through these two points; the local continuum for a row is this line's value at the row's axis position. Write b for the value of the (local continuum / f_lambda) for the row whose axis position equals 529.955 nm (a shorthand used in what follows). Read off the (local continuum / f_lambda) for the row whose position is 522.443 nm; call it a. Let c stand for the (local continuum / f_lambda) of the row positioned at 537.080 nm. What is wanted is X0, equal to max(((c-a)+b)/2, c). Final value 0.88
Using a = 1.64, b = 0.92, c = 0.88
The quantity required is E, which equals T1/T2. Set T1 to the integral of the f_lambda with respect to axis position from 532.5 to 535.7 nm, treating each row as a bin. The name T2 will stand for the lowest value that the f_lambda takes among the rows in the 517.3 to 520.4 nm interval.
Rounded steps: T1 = 67.1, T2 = 11.93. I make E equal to 5.6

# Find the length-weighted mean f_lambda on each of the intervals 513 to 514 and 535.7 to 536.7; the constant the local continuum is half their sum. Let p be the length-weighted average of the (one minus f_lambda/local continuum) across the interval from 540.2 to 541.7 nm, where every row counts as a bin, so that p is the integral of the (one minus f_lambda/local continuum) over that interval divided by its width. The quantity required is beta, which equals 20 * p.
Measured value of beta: 0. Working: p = 0.01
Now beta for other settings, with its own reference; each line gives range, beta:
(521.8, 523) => 7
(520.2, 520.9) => 3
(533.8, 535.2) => -2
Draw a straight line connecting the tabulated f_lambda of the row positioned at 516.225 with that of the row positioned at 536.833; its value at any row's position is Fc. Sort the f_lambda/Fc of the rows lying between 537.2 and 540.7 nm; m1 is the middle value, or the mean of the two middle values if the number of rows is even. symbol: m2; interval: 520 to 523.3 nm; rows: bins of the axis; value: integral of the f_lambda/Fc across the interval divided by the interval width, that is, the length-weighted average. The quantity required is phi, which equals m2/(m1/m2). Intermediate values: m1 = 0.92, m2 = 1.00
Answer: 1.09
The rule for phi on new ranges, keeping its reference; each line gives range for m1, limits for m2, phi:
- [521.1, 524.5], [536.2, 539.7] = 0.95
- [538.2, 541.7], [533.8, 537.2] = 1.08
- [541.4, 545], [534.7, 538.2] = 1.14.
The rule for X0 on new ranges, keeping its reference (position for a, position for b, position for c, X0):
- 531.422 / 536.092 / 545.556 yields 1.36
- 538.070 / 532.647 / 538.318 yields 0.99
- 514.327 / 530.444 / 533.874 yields 0.94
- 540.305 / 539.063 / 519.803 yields 0.99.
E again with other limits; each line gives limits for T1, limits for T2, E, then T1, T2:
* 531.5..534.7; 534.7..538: 4.0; 67.1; 16.57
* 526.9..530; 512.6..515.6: 3.1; 48.2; 15.75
